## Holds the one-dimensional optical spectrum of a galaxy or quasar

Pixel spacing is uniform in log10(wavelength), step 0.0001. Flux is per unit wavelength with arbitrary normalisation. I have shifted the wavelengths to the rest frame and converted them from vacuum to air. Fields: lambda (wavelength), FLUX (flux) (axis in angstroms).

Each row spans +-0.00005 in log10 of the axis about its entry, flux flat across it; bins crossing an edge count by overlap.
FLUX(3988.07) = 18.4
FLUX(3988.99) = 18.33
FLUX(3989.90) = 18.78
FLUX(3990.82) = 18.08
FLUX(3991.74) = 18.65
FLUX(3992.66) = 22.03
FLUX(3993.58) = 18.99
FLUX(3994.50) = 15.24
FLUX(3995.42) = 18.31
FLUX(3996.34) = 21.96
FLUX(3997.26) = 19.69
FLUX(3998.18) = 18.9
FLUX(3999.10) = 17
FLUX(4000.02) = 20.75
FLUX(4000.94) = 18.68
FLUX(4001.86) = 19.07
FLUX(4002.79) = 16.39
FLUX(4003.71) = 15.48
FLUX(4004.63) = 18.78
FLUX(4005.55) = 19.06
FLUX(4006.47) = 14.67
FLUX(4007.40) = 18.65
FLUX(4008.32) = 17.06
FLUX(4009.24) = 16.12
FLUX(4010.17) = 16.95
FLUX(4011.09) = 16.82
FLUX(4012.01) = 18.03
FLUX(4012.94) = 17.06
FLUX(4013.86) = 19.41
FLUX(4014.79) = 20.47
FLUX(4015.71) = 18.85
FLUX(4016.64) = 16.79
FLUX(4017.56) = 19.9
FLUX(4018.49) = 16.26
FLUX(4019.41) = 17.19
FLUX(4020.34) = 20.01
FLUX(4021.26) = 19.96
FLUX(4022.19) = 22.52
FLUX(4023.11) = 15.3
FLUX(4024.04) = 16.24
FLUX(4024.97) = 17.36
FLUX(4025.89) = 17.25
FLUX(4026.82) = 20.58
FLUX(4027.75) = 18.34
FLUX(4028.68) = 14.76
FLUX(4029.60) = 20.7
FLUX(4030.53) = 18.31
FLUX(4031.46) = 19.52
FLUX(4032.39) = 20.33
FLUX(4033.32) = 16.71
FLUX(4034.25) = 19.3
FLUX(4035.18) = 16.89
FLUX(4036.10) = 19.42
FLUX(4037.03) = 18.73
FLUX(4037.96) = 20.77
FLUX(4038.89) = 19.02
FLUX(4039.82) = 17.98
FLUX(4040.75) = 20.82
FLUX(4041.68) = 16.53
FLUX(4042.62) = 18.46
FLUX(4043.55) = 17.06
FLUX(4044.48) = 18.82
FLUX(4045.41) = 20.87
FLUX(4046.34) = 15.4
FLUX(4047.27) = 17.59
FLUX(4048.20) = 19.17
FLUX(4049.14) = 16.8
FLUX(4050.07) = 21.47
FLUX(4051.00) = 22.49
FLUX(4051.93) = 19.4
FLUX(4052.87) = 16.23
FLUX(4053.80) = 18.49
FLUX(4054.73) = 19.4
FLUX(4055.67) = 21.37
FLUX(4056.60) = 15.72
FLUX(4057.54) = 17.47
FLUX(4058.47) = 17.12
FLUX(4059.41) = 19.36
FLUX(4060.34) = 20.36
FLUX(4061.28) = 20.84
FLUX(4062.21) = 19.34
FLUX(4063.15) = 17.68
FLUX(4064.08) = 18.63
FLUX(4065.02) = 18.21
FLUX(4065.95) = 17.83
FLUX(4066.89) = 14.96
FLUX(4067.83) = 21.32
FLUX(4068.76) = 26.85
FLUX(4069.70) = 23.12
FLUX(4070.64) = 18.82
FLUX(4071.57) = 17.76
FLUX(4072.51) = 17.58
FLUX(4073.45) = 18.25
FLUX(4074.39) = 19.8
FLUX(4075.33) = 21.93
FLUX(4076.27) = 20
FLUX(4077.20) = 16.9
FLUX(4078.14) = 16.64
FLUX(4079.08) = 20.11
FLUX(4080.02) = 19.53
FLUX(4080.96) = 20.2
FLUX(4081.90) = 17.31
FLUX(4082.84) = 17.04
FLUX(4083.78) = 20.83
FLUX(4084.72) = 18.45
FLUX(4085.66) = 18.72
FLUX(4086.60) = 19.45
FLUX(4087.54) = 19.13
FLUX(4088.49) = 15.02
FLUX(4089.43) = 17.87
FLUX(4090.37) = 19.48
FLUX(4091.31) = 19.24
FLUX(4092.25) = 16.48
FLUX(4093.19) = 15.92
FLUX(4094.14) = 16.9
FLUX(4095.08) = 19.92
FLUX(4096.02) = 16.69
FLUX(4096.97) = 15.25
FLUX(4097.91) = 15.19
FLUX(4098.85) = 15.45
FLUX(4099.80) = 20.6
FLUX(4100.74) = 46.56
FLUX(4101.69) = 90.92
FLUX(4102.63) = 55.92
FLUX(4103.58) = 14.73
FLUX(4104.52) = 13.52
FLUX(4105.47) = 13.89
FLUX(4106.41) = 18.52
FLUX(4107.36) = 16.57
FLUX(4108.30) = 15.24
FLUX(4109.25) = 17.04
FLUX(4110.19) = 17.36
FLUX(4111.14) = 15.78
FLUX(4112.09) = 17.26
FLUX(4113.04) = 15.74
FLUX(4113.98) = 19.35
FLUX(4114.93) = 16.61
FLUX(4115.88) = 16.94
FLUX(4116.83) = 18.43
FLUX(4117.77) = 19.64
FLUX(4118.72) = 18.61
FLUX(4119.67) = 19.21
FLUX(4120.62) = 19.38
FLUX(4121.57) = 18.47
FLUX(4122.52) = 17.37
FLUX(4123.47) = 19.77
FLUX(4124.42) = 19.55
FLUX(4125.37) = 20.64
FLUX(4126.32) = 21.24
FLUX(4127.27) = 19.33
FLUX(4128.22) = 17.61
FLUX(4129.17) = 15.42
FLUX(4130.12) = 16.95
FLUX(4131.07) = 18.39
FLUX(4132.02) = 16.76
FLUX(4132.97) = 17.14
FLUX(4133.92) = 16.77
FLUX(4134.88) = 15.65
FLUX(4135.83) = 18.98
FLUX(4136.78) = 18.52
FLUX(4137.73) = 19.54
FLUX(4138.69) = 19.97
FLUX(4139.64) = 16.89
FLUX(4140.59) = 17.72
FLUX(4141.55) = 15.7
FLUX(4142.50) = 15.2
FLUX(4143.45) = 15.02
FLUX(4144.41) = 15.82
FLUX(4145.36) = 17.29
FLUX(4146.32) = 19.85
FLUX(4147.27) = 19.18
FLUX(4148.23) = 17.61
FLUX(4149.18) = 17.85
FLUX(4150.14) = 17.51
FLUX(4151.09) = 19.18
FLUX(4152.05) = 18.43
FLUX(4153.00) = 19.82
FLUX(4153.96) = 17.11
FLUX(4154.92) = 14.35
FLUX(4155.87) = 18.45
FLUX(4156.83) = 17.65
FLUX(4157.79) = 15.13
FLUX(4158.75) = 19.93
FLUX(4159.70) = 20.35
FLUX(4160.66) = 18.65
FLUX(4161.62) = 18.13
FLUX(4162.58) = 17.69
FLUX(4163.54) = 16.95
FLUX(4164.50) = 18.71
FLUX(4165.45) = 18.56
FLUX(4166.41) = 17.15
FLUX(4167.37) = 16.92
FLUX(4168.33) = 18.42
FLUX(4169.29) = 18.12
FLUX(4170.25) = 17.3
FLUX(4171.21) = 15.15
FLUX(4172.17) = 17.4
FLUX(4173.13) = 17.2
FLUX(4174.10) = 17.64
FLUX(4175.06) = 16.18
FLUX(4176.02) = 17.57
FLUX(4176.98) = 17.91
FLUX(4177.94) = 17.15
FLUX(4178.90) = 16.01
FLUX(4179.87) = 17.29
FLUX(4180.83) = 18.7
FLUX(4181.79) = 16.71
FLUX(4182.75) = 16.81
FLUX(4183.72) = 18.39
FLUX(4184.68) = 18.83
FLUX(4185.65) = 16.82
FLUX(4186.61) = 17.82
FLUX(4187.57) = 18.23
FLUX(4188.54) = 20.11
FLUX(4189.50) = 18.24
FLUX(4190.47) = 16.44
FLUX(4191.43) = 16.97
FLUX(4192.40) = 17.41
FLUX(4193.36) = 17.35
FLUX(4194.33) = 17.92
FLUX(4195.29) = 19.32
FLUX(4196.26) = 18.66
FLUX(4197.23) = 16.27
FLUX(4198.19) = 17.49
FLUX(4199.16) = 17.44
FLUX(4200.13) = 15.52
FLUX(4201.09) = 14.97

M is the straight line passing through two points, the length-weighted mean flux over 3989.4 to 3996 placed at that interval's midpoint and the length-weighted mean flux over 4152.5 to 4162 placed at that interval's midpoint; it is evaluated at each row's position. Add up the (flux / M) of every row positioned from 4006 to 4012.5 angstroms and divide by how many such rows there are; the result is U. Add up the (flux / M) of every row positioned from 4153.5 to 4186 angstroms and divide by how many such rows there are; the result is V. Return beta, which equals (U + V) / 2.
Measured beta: 0.94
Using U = 0.91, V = 0.978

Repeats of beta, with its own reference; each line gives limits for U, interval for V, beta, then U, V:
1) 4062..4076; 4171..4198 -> 1.02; 1.06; 0.982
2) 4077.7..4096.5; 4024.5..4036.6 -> 1.00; 1.00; 0.996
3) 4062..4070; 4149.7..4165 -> 1.04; 1.08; 1.002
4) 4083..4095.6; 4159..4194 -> 0.99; 1.00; 0.987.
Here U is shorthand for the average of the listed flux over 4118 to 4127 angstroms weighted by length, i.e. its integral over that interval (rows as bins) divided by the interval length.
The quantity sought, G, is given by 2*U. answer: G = 39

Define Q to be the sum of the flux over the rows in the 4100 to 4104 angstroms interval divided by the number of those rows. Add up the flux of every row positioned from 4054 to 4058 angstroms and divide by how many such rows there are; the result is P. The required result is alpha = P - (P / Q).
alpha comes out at 18.1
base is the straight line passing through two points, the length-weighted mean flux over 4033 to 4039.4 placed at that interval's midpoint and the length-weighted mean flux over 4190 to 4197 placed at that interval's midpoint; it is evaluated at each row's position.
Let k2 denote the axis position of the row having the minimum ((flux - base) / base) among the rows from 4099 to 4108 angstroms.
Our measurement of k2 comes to 4104.52 angstroms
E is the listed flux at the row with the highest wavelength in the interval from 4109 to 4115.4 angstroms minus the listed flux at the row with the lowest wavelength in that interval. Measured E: -0.4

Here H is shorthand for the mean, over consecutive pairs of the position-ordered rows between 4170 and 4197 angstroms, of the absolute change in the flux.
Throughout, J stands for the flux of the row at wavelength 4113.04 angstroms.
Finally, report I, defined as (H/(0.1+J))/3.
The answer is 0.023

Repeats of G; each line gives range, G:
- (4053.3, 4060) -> 37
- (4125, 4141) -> 36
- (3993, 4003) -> 37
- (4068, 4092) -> 38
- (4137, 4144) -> 34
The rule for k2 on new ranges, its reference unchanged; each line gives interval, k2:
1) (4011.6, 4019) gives 4018.49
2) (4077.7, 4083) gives 4078.14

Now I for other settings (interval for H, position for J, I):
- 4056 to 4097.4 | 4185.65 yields 0.037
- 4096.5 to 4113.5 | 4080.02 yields 0.168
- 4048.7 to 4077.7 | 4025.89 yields 0.043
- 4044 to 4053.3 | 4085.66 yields 0.050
